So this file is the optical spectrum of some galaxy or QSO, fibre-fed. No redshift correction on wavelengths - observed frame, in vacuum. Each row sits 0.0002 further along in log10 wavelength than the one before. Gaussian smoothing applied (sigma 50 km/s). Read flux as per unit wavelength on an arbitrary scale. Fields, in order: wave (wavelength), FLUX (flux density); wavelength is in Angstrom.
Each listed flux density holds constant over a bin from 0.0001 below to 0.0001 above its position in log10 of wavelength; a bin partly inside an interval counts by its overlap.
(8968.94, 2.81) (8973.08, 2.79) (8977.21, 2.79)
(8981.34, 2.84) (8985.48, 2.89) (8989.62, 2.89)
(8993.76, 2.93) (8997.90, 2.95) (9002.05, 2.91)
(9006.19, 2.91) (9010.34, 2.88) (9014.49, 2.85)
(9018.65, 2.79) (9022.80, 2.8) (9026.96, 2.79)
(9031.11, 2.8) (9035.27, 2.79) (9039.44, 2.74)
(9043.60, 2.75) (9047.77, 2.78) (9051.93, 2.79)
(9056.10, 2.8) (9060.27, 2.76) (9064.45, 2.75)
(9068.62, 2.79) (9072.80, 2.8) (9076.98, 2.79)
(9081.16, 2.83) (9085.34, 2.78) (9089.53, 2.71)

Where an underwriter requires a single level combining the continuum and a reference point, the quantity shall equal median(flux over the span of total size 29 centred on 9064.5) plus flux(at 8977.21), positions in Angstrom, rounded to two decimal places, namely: 5.58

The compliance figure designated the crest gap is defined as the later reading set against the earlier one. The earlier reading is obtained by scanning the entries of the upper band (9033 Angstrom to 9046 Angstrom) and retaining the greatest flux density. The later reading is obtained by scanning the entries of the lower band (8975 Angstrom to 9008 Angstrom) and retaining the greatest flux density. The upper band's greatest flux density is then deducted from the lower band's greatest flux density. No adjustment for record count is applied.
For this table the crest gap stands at 0.160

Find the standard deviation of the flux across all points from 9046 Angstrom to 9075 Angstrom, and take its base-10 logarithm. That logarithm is -1.7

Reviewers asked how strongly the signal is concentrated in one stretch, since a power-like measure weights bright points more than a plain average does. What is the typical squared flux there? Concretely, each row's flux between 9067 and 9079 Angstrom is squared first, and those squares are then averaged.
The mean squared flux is 7.80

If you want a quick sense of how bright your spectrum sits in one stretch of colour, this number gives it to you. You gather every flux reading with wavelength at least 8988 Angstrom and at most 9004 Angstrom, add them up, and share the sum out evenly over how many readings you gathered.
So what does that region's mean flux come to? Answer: 2.92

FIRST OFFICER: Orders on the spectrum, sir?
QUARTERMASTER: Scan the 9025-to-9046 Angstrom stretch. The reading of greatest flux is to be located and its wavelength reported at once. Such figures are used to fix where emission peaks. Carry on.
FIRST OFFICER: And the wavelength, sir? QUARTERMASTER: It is 9031.11 Angstrom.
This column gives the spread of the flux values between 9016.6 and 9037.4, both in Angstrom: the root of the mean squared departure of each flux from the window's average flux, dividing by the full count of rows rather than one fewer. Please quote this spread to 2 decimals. 0.00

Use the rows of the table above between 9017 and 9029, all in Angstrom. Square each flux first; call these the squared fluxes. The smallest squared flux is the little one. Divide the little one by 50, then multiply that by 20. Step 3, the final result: 3.11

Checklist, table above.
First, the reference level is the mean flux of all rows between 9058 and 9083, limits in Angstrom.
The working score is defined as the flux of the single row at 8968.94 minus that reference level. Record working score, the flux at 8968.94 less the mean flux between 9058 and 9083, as 0.02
